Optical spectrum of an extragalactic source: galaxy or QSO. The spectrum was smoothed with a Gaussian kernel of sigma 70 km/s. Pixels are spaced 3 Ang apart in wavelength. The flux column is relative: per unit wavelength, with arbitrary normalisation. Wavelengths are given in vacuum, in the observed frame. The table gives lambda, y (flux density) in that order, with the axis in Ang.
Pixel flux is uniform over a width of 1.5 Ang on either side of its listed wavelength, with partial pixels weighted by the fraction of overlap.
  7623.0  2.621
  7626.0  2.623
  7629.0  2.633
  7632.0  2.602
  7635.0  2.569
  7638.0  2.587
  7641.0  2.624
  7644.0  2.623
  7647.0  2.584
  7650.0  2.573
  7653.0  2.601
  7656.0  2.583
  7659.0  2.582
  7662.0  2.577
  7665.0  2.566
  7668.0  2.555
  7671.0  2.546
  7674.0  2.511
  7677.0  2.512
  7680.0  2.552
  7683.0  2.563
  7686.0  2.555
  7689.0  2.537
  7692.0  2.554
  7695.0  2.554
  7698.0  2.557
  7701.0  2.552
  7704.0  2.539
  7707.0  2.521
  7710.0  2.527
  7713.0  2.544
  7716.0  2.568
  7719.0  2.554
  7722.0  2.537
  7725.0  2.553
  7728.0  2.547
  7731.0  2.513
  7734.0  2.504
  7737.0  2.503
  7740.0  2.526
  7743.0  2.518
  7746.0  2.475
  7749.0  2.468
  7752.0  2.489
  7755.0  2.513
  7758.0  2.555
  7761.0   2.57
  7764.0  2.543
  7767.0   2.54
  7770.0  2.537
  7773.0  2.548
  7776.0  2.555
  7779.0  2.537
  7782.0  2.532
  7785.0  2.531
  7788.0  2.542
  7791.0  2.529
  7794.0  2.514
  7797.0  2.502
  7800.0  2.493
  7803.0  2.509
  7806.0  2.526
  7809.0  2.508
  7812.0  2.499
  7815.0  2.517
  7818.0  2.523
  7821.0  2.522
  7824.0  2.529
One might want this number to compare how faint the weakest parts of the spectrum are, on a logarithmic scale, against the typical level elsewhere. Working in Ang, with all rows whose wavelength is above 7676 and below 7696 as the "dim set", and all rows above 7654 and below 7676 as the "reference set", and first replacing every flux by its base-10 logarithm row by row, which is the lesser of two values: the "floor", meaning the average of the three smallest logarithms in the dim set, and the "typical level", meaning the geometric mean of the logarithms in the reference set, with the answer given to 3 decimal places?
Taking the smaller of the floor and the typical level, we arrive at 0.404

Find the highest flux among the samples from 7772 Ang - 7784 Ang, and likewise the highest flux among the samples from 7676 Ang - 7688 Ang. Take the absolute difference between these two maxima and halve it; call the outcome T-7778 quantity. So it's 0.00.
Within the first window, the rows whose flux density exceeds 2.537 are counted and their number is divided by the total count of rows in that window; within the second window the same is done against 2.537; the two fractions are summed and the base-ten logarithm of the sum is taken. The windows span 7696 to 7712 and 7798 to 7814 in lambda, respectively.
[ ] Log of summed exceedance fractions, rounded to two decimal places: -0.22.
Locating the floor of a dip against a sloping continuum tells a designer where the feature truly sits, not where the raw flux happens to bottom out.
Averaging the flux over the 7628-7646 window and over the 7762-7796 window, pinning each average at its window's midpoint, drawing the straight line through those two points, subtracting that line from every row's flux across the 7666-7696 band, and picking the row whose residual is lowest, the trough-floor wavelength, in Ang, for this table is 7674.0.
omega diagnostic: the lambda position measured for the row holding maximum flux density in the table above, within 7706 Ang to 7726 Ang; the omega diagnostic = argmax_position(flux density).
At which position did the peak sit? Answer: 7716.0 Ang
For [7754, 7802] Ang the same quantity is 7761.0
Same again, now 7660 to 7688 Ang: 7662.0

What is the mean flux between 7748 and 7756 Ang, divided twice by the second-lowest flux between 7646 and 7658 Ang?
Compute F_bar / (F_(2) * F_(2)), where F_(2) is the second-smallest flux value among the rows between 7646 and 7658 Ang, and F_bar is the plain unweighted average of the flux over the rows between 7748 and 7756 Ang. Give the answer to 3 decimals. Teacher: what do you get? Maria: 0.373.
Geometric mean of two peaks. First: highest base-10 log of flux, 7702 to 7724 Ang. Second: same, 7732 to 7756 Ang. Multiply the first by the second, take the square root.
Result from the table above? 0.406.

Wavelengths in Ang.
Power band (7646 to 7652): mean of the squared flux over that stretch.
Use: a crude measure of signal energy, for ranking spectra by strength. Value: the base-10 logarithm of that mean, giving 0.823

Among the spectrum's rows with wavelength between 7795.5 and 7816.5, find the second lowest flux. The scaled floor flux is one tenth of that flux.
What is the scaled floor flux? 0.250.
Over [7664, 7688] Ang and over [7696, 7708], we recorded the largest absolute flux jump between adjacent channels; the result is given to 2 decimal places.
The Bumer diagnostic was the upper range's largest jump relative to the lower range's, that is 0.45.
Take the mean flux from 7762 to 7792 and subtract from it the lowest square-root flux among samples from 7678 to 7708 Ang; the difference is 0.952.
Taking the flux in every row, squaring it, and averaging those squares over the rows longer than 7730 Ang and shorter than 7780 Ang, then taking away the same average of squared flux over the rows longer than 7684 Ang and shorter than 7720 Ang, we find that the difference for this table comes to -0.12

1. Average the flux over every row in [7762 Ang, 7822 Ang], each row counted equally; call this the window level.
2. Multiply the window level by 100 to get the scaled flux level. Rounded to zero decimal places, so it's 253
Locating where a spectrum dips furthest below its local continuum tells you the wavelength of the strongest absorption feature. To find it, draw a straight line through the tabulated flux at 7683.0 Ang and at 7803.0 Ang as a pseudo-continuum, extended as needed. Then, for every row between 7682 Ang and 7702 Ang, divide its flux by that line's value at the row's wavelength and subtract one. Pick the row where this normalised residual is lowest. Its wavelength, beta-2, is 7689.0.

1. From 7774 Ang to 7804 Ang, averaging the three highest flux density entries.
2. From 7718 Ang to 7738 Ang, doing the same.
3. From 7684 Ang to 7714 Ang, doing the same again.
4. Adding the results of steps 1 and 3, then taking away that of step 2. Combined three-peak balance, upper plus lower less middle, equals 2.55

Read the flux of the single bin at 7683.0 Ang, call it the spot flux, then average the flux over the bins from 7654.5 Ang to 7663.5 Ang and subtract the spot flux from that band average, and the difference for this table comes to 0.018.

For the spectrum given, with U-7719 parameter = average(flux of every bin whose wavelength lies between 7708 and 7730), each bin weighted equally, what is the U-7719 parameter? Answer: 2.55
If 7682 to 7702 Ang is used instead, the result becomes 2.55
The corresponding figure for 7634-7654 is 2.59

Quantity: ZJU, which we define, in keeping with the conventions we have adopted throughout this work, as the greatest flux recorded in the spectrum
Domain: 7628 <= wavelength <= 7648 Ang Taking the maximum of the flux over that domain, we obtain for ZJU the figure 2.633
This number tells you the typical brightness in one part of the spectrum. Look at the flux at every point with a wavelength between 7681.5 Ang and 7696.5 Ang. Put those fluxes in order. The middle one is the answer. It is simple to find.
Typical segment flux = 2.55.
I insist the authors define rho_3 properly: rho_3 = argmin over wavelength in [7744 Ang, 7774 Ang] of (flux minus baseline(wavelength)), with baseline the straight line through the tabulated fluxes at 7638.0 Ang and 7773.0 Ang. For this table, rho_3 7749.0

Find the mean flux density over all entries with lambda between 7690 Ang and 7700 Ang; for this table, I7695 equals 2.55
